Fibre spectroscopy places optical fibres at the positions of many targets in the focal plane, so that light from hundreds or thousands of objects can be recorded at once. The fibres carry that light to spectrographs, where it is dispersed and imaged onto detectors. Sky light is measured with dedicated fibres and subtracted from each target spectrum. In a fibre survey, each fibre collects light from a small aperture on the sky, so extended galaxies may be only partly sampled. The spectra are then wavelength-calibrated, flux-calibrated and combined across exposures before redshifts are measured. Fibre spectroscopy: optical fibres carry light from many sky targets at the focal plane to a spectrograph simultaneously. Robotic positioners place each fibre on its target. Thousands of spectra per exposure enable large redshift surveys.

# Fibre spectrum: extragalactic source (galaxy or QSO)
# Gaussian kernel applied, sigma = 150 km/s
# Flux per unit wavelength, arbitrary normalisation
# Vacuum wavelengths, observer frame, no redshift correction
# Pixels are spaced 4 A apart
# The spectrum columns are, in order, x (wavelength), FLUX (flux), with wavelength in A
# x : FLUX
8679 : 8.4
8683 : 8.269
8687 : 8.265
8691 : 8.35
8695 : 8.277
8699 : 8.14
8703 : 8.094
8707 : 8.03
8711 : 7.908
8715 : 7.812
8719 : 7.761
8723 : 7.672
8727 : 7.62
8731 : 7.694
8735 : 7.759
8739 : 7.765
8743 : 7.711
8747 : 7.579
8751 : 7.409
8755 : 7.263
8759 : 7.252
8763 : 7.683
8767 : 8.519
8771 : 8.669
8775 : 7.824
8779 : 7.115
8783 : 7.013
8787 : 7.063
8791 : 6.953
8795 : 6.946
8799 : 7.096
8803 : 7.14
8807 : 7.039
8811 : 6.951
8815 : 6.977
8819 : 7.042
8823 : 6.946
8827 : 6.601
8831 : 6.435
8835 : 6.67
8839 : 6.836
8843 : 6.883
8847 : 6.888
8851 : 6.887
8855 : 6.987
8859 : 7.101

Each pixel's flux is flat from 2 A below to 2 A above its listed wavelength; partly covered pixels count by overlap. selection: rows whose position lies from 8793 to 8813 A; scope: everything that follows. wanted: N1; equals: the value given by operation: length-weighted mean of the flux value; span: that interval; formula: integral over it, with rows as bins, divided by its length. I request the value 7.0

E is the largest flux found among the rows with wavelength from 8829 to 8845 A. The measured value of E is 6.883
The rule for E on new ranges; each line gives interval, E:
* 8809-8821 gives 7.042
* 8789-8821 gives 7.14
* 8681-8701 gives 8.35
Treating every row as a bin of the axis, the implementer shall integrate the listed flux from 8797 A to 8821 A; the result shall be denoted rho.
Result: 169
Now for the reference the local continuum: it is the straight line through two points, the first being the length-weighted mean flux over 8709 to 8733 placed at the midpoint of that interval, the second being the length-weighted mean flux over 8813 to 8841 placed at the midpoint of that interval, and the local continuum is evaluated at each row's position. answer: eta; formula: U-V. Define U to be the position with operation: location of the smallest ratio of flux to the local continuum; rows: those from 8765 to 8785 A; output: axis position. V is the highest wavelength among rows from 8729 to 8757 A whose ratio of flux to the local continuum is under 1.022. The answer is 28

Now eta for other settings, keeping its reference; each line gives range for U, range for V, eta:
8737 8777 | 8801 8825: -68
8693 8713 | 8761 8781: -68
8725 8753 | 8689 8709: 20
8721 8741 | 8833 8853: -108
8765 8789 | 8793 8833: -48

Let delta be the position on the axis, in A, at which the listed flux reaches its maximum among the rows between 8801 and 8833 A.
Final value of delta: 8803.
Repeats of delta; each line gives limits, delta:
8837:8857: 8855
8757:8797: 8771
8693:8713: 8695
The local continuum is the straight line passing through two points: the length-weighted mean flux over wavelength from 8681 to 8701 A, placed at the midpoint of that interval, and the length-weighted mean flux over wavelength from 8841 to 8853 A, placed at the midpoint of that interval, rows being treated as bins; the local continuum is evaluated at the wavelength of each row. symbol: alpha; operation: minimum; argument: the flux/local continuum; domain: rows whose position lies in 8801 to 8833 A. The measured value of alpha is 0.92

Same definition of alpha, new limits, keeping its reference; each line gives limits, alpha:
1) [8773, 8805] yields 0.94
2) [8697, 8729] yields 0.96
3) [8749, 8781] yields 0.94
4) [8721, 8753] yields 0.96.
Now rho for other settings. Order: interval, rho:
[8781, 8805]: 169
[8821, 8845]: 161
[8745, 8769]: 183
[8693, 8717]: 193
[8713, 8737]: 185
